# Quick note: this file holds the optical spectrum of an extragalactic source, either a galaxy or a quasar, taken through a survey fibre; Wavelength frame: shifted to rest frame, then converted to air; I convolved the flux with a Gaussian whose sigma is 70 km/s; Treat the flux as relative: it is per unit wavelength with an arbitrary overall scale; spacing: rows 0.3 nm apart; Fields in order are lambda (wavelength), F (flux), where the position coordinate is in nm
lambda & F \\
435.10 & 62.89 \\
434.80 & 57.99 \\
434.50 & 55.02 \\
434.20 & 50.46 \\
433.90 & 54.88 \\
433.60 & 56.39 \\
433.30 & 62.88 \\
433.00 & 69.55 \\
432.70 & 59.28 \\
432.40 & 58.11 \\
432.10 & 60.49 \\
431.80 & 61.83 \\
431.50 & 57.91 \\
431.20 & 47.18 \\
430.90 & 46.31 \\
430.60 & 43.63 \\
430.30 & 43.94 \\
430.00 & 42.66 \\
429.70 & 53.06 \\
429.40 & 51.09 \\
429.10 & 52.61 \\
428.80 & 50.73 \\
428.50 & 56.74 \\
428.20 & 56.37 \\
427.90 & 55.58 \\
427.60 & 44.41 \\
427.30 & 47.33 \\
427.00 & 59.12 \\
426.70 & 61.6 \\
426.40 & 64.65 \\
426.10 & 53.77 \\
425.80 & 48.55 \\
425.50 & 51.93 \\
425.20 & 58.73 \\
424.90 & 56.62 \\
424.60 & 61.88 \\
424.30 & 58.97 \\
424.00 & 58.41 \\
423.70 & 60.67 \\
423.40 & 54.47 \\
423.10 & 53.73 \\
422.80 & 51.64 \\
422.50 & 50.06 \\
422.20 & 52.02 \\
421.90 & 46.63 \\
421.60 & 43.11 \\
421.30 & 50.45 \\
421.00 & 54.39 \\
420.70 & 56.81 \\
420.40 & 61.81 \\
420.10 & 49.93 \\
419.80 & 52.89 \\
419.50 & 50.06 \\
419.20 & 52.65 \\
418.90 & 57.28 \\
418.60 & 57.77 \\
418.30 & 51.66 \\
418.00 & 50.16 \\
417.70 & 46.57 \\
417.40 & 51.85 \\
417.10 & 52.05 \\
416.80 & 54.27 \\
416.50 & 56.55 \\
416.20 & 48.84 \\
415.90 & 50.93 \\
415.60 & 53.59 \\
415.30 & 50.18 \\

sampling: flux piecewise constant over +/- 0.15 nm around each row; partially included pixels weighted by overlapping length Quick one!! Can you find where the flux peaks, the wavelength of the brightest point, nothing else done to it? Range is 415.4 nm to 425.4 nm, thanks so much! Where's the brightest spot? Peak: 424.60 nm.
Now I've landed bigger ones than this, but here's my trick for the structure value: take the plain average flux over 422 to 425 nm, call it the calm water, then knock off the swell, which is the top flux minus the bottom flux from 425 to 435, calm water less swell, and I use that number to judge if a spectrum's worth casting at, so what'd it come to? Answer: 29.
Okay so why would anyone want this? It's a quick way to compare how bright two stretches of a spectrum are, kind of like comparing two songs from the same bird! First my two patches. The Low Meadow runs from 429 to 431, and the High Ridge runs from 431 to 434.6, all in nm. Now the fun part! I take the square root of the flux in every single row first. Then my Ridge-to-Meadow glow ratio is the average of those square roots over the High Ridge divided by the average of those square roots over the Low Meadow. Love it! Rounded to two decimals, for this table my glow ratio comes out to 1.10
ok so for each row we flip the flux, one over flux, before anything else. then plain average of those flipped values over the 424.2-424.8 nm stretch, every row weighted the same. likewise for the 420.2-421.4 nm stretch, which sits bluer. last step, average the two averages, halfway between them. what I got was 0.0173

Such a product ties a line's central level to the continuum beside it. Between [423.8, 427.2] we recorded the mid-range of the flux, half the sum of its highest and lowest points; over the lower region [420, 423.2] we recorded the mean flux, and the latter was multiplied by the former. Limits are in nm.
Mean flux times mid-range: 2936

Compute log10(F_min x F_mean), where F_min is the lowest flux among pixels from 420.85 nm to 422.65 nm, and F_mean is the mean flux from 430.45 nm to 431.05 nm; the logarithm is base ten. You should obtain 3.29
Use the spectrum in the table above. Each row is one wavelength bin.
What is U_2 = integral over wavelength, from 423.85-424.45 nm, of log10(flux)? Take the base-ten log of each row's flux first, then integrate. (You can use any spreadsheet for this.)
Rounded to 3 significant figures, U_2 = 1.06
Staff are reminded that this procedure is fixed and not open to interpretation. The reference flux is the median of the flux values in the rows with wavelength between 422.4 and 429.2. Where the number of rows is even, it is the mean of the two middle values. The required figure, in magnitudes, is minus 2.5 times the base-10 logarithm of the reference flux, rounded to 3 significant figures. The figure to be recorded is -4.36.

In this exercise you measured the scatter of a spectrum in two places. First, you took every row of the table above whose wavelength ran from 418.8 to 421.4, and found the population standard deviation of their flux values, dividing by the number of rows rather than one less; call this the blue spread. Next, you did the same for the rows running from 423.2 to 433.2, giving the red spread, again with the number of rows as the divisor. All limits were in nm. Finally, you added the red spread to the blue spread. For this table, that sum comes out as 10.3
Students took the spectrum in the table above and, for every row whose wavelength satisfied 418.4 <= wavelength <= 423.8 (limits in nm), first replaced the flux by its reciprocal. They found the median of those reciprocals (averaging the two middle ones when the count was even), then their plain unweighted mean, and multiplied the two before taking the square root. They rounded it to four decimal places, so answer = 0.0190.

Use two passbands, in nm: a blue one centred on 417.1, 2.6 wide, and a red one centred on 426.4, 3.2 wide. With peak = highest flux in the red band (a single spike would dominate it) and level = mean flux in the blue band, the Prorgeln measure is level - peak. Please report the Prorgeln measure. -13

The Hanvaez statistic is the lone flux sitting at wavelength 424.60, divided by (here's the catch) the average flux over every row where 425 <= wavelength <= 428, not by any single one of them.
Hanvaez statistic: 1.13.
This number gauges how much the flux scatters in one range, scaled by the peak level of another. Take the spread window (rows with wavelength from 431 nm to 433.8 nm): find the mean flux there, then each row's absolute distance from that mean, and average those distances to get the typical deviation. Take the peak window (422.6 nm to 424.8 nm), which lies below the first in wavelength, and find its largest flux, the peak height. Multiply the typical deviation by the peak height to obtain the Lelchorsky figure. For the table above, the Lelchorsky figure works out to 242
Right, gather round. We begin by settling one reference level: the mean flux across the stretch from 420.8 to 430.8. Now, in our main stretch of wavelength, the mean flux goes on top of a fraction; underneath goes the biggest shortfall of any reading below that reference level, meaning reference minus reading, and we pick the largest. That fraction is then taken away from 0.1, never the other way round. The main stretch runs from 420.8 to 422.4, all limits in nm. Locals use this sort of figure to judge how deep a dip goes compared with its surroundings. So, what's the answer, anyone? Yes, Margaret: -4.9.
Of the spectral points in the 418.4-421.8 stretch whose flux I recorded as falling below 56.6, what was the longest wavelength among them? 421.60 nm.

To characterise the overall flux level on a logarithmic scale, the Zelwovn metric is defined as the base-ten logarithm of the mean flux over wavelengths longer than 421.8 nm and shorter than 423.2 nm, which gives 1.71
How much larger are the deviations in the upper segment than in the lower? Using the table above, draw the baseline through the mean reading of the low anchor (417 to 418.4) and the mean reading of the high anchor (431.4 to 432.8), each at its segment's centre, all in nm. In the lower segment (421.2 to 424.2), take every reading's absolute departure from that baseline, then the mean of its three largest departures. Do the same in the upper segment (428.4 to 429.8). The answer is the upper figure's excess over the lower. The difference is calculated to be -1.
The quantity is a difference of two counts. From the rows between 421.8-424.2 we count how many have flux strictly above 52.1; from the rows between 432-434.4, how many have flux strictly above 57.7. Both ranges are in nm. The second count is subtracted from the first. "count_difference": -1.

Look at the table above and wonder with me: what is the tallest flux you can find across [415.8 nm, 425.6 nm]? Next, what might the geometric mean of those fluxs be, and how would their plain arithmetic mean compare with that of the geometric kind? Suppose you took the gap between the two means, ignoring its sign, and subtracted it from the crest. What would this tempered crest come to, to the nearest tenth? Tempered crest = 61.7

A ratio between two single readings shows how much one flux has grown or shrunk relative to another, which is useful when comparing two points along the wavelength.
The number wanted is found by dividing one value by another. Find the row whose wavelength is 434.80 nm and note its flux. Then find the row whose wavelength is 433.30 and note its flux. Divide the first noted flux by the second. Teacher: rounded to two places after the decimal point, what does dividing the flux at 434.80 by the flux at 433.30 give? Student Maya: 0.92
